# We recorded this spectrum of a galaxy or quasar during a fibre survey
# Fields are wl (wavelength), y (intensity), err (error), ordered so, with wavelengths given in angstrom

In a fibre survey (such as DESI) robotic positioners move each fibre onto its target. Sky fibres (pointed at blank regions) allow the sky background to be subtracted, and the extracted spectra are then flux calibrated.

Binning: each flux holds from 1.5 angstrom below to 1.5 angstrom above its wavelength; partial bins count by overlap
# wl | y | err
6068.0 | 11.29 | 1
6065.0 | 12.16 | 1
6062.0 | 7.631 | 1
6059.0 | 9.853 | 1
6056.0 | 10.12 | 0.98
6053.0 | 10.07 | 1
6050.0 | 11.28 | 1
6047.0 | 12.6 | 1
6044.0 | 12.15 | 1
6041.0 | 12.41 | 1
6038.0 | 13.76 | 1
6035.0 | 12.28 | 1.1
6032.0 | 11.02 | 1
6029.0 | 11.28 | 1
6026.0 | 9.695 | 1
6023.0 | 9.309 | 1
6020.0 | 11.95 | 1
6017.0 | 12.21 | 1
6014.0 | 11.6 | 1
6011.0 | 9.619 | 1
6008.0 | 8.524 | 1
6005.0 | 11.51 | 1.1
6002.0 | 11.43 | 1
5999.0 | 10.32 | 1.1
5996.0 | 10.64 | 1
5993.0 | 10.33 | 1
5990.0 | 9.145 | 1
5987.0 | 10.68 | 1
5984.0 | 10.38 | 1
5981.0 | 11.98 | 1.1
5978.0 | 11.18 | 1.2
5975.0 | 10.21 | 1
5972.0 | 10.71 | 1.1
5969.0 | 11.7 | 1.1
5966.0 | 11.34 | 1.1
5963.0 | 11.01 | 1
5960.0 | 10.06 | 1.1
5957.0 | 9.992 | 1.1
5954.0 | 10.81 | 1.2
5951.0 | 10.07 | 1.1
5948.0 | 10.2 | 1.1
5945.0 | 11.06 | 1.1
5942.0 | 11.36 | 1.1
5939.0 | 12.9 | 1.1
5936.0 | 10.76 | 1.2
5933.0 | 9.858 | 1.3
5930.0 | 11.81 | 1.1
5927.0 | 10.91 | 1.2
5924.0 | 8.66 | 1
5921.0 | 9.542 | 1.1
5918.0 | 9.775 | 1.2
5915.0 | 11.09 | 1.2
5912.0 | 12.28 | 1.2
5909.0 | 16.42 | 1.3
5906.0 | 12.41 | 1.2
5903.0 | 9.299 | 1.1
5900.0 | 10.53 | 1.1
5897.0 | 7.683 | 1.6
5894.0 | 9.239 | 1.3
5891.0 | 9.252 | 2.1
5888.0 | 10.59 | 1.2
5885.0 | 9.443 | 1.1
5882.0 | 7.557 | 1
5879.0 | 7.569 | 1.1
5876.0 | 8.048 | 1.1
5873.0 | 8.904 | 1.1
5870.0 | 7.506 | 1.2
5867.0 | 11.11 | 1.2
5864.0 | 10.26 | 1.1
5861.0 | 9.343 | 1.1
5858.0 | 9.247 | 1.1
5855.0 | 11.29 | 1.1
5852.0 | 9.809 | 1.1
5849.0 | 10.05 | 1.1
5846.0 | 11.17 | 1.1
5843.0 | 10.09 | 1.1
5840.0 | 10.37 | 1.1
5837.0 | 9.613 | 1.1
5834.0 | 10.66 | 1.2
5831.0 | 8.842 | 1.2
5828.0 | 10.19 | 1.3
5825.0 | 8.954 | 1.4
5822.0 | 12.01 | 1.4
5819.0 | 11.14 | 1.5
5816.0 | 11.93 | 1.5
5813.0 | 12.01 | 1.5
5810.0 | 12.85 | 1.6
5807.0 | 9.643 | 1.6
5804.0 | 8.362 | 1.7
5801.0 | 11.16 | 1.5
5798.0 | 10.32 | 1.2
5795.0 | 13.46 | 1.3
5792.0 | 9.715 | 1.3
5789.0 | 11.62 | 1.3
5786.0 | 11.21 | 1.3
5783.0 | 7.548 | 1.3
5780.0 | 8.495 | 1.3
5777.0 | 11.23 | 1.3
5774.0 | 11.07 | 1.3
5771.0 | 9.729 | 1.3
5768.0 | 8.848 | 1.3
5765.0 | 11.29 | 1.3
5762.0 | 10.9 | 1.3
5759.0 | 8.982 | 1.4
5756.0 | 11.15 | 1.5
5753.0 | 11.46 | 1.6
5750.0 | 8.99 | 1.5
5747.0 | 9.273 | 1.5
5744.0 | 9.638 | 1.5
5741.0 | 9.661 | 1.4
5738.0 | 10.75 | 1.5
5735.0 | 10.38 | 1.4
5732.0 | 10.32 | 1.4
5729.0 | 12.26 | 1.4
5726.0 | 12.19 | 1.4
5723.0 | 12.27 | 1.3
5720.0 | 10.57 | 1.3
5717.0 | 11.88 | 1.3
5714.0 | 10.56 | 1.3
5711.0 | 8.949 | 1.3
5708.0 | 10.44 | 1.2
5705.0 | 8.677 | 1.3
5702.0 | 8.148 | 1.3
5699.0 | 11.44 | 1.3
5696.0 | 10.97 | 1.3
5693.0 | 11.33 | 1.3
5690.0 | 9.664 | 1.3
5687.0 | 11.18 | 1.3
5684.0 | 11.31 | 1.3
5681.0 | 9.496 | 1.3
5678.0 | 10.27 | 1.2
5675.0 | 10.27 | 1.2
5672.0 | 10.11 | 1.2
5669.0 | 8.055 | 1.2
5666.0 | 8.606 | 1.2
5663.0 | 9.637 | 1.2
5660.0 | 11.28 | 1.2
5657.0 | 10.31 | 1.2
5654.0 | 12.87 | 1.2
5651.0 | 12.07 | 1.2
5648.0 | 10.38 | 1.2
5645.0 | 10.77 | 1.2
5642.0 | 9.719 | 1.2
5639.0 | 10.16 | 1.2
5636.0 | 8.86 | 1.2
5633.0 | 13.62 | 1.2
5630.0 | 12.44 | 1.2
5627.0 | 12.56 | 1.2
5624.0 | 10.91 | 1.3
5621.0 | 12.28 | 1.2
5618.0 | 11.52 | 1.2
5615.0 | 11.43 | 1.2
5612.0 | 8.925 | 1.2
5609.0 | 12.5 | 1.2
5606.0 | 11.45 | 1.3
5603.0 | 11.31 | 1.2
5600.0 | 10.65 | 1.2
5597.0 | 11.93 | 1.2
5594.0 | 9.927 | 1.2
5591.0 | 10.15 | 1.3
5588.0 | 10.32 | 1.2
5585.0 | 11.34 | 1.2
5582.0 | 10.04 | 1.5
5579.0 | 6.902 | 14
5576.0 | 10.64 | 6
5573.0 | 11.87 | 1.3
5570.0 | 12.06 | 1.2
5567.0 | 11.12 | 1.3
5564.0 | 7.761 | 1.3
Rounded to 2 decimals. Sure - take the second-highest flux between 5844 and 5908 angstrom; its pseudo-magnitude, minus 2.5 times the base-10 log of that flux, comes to -2.63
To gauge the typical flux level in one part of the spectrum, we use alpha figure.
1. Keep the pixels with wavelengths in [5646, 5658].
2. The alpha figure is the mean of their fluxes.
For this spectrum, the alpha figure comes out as 11.4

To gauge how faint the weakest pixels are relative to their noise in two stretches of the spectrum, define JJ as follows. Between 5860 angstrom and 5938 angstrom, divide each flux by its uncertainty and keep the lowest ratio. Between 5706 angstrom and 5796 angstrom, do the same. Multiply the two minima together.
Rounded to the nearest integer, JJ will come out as 26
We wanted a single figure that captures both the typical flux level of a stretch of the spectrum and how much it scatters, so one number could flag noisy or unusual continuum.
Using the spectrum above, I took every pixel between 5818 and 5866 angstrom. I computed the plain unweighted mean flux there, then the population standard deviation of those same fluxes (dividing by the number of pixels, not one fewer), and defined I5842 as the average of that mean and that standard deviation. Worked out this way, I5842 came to 5.53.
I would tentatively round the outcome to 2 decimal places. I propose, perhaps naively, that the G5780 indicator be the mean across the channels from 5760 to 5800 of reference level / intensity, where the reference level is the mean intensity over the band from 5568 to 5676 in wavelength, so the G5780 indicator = 1.06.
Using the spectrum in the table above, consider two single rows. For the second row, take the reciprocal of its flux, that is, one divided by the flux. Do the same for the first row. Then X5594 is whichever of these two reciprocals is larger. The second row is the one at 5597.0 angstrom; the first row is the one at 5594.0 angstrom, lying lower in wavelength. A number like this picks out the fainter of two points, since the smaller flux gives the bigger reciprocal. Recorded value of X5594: 0.101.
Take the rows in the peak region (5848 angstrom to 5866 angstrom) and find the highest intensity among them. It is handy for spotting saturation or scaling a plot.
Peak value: 11.29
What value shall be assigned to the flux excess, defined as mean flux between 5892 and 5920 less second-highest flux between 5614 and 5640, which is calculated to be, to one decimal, -1.6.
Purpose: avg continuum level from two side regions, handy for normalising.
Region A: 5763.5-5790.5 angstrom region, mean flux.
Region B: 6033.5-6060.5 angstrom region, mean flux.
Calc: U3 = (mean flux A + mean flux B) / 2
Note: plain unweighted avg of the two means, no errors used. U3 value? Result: 10.9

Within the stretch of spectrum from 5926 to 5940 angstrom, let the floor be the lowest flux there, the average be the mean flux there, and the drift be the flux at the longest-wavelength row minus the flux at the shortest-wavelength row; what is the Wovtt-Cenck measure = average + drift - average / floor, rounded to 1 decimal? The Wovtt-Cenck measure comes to 12.1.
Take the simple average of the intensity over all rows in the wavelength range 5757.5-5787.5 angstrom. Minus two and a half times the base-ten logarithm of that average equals -2.49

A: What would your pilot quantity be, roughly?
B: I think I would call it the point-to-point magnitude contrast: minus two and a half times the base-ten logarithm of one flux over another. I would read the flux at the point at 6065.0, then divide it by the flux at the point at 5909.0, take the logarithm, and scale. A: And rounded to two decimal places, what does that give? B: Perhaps 0.33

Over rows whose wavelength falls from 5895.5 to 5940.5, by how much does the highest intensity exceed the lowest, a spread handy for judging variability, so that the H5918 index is 8.7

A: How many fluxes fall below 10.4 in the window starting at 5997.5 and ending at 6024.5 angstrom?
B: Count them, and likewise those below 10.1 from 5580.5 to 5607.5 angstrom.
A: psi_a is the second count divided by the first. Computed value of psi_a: 0.5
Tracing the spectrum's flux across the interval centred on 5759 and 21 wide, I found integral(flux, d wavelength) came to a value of 215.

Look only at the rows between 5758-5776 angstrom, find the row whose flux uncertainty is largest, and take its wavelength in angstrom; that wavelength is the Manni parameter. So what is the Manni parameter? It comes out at 5759.0 angstrom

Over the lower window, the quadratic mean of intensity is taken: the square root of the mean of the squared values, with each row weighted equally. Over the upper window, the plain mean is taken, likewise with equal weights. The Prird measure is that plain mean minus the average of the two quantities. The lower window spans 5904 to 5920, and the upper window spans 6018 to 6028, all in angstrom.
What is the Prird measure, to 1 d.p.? -1.1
